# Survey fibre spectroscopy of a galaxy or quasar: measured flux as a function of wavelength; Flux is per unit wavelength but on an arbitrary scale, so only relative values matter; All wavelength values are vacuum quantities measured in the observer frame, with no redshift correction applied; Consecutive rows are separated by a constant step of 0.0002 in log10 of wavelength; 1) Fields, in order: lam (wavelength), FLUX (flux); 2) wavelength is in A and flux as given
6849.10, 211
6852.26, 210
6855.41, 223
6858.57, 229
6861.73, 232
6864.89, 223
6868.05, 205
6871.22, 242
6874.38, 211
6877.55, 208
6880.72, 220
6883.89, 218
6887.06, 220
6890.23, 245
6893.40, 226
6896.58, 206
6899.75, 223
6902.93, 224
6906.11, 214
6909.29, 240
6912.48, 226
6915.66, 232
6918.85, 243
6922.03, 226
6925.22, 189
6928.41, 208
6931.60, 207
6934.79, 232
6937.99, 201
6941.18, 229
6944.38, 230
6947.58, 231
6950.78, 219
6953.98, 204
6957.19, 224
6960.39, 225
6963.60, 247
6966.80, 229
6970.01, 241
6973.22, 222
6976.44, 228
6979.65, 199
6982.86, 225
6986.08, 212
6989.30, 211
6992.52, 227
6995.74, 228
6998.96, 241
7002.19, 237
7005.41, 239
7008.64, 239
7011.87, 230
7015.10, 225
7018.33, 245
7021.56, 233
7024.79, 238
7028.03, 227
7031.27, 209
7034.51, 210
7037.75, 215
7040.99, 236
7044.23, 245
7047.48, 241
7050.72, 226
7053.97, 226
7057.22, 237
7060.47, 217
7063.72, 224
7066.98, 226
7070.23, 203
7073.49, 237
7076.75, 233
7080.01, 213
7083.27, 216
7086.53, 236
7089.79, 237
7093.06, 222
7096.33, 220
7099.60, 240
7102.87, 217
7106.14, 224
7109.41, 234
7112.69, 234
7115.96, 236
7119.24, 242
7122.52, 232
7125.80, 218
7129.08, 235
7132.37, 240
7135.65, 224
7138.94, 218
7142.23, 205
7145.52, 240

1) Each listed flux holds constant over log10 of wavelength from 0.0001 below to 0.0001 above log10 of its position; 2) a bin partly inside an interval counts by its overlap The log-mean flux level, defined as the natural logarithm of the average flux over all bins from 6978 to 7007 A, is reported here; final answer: 5.41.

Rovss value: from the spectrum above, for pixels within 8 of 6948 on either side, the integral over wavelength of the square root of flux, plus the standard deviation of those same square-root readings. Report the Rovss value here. 239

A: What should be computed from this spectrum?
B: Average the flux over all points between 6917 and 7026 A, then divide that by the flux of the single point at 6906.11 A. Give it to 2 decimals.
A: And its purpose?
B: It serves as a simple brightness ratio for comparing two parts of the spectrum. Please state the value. 1.05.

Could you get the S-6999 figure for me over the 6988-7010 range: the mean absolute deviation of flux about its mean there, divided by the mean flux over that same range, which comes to 0.0359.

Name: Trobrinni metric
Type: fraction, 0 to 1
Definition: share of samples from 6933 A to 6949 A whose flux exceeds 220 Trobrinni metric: 0.80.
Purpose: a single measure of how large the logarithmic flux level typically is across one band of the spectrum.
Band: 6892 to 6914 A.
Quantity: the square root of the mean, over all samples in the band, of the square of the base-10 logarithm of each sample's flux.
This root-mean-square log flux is 2.347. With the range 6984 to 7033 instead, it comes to 2.360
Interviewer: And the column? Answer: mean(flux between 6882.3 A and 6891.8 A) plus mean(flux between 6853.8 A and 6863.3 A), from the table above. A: 456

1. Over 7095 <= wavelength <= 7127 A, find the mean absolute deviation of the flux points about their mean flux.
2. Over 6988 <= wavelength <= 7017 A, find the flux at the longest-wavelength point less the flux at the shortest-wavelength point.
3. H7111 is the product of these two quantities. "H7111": 111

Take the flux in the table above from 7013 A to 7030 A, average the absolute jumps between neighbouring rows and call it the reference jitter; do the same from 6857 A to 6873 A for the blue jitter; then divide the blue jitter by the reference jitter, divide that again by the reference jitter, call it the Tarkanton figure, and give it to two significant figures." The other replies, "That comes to 0.12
